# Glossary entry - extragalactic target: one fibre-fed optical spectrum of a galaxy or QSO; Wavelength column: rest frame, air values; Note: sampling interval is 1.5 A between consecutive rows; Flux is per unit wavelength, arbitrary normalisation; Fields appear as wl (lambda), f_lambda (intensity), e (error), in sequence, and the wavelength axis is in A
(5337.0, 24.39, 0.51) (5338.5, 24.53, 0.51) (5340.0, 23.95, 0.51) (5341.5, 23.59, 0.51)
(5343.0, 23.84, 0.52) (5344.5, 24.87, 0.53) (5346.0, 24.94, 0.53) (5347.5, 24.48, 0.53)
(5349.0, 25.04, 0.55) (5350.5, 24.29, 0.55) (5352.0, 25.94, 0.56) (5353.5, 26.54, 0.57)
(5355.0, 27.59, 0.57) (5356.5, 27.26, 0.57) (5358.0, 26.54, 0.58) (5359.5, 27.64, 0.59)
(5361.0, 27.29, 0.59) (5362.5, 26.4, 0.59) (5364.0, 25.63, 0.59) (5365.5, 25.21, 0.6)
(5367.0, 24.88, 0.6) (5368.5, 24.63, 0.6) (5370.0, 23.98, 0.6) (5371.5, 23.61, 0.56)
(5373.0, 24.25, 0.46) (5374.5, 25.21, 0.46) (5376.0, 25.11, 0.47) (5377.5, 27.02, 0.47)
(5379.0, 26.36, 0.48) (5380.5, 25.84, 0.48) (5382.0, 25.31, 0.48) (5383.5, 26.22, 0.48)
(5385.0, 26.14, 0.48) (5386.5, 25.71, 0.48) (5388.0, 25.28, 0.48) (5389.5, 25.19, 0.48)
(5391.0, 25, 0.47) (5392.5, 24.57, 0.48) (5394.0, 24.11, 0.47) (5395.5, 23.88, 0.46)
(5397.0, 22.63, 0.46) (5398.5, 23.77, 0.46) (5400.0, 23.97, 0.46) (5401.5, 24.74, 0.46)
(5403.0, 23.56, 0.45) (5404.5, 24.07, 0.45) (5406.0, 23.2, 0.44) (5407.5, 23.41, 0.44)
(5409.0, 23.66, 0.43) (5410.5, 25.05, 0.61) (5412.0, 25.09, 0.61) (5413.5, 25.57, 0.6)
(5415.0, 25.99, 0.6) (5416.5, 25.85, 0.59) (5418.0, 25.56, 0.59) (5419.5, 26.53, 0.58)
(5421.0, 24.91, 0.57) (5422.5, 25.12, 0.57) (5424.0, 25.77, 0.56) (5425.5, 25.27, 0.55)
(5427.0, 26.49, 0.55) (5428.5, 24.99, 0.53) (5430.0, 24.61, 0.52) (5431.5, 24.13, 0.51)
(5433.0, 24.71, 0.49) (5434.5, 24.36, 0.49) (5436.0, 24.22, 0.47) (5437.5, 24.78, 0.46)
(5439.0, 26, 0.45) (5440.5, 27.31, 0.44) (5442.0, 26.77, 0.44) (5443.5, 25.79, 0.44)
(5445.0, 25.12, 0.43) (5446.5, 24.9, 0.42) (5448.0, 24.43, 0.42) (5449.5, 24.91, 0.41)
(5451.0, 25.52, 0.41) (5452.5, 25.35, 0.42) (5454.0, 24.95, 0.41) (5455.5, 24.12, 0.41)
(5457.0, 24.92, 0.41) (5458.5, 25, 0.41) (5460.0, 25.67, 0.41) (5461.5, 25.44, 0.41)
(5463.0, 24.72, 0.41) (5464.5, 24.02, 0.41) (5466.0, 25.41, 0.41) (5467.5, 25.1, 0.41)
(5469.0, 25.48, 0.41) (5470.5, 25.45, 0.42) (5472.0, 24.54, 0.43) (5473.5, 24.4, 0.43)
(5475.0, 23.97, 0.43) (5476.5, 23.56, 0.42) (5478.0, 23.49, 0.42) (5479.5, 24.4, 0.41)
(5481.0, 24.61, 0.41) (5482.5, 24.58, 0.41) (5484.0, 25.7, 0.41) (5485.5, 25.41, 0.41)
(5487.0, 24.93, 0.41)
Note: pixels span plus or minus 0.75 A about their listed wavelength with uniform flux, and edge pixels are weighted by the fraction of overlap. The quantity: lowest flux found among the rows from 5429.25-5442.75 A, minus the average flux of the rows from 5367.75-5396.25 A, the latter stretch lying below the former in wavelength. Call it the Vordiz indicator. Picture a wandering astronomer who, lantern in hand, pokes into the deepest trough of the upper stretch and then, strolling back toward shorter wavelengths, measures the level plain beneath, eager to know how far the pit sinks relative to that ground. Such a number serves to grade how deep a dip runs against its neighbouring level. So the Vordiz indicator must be -1.0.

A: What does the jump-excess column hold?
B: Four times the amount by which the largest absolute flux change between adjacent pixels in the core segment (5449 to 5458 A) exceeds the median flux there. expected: -96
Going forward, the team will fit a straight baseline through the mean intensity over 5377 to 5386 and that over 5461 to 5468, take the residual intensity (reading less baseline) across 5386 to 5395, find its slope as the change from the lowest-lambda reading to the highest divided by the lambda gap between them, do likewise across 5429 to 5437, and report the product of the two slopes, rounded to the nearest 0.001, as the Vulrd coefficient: 0.010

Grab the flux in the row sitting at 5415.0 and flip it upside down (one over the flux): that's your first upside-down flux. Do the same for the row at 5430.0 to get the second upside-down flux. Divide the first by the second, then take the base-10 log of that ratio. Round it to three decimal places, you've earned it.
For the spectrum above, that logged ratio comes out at -0.024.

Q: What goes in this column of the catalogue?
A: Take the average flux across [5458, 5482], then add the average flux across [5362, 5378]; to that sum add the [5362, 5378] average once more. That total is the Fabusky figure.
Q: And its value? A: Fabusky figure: 75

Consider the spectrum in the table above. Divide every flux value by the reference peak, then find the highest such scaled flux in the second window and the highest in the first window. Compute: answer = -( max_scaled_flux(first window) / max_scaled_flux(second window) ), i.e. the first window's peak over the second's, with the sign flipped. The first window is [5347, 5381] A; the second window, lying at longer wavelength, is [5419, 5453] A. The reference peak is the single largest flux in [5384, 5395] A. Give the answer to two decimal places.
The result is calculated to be -1.01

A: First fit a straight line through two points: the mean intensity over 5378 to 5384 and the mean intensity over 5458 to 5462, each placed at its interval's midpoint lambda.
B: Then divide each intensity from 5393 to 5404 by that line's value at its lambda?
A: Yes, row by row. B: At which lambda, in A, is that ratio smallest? 5397.0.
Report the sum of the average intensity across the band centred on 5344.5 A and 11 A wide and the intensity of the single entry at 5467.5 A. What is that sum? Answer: 49.5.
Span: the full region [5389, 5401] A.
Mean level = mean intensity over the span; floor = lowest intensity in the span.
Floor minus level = -1.5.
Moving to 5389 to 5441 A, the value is -2.2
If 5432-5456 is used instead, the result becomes -1.1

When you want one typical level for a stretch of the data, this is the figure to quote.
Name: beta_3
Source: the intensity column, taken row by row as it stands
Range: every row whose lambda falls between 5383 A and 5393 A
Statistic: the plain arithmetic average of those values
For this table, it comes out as 25.4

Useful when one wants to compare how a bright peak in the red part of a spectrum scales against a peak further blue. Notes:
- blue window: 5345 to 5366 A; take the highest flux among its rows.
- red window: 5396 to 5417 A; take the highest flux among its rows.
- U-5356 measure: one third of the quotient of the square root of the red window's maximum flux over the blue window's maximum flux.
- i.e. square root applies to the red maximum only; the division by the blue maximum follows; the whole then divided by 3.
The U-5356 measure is 0.0615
